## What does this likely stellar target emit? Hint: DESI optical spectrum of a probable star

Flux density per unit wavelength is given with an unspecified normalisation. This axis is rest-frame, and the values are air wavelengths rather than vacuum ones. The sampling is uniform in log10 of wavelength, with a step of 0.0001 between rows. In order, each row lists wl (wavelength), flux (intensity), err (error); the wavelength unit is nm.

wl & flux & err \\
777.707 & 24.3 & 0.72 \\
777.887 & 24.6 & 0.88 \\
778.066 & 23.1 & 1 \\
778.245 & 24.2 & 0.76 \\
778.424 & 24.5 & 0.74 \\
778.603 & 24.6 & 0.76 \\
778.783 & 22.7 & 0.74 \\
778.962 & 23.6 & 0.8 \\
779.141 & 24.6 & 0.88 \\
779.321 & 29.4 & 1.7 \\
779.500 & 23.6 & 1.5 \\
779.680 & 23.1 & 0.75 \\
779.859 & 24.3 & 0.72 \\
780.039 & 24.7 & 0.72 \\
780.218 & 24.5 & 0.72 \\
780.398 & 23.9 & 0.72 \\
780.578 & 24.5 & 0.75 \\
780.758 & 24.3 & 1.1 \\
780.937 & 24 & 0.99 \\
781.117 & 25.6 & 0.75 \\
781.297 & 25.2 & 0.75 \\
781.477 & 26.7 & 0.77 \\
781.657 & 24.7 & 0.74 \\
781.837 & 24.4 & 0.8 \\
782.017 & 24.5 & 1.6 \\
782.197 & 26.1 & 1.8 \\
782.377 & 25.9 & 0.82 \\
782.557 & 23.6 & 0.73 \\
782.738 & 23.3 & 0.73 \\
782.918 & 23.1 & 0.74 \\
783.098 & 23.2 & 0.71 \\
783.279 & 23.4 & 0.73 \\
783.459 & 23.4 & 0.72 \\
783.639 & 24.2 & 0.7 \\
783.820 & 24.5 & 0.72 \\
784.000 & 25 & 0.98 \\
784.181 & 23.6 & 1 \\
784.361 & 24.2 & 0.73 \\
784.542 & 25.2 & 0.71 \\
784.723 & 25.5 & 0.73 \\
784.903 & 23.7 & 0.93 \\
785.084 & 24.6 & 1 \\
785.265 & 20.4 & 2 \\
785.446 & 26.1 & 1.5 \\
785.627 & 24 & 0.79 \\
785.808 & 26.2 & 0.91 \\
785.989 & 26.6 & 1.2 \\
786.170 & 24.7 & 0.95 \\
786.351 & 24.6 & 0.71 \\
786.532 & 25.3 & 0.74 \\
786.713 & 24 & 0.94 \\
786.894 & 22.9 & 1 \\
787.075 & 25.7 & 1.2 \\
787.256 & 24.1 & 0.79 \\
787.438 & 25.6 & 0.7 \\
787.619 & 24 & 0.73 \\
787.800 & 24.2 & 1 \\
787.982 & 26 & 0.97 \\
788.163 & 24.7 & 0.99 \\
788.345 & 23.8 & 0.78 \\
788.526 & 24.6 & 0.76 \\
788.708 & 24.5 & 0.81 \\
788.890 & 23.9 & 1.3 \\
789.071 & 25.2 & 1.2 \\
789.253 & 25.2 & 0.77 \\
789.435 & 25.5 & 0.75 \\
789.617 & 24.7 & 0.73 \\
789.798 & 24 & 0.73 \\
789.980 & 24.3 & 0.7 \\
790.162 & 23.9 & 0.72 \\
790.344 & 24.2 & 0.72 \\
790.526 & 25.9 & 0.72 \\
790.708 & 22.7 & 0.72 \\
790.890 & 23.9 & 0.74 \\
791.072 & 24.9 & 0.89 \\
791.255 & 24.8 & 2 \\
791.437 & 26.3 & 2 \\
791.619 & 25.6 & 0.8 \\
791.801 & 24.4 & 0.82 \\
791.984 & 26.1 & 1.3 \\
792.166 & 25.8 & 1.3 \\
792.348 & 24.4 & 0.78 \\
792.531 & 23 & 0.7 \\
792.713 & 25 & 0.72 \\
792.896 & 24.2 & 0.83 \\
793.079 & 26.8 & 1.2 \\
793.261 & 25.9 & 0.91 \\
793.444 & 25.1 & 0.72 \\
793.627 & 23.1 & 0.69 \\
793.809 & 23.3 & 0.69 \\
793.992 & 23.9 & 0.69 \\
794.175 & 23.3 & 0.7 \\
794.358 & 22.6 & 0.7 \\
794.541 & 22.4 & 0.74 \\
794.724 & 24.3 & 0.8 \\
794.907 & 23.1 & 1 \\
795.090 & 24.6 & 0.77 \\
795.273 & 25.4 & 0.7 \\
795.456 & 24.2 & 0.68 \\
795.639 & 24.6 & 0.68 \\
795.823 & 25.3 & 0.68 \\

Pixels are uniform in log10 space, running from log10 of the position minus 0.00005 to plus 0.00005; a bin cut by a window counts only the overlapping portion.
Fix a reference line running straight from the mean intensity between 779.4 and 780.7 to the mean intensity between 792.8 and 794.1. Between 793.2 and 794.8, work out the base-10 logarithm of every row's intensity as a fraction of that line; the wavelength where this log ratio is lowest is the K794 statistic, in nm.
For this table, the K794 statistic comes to 794.541 nm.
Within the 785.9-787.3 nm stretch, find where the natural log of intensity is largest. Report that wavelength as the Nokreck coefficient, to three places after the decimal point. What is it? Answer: 785.989 nm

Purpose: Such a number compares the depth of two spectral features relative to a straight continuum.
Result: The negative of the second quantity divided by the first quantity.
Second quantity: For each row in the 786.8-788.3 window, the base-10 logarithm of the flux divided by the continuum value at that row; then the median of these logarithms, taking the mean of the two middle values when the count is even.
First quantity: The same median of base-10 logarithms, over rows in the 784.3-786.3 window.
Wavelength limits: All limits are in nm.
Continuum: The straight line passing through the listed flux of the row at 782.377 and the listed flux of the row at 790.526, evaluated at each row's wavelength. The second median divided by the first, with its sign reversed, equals -1.22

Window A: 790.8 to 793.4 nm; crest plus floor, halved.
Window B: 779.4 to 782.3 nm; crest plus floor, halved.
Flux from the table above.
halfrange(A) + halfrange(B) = 49.8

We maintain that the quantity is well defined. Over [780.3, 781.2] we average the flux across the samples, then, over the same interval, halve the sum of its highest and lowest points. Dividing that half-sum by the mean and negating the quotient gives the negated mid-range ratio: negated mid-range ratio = -1.012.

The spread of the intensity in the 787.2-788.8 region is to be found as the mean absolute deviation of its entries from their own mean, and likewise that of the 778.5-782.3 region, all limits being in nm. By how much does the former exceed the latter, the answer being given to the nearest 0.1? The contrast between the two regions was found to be -0.3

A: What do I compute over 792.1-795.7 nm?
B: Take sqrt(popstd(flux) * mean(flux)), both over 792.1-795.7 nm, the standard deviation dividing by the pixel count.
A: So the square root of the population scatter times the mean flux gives 5.30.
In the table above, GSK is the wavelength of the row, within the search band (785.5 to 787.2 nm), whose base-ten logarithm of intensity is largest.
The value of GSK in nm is 785.989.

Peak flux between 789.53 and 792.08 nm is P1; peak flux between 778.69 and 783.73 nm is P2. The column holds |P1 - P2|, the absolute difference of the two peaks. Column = 3.1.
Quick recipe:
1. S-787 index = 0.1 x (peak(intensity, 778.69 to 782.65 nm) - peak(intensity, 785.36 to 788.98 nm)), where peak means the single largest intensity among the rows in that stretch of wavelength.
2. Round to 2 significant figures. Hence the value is 0.28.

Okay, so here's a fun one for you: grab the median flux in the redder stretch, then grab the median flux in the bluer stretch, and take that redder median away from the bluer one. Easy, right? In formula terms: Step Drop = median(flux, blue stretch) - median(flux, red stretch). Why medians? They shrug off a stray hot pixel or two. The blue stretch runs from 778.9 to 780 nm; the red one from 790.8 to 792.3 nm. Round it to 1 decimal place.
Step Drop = -1.3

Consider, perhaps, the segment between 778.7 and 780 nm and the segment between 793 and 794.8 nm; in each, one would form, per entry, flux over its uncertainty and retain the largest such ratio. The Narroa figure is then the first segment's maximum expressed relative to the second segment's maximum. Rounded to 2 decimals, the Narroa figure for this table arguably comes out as 0.97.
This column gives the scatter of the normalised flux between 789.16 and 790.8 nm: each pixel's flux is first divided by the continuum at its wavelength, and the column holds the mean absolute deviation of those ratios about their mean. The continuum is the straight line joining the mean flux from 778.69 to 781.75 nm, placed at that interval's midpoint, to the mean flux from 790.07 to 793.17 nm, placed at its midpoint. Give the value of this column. 0.030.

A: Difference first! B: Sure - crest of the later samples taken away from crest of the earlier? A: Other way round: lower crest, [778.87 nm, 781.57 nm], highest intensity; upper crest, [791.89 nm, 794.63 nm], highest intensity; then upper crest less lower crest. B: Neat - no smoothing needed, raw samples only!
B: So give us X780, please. -2.6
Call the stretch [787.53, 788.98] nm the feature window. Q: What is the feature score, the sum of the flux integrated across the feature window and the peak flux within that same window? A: 61.5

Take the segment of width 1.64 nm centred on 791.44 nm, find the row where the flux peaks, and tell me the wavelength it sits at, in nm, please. 791.437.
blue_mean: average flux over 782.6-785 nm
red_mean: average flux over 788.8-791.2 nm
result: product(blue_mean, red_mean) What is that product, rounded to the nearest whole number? 588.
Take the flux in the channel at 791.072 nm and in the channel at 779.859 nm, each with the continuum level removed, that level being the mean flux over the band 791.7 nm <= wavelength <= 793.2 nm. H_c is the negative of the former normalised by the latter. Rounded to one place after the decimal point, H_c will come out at -0.1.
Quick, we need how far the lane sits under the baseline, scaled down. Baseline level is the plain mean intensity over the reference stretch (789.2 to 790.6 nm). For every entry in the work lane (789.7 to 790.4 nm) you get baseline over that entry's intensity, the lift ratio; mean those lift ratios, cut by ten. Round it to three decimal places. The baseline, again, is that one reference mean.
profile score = 0.103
